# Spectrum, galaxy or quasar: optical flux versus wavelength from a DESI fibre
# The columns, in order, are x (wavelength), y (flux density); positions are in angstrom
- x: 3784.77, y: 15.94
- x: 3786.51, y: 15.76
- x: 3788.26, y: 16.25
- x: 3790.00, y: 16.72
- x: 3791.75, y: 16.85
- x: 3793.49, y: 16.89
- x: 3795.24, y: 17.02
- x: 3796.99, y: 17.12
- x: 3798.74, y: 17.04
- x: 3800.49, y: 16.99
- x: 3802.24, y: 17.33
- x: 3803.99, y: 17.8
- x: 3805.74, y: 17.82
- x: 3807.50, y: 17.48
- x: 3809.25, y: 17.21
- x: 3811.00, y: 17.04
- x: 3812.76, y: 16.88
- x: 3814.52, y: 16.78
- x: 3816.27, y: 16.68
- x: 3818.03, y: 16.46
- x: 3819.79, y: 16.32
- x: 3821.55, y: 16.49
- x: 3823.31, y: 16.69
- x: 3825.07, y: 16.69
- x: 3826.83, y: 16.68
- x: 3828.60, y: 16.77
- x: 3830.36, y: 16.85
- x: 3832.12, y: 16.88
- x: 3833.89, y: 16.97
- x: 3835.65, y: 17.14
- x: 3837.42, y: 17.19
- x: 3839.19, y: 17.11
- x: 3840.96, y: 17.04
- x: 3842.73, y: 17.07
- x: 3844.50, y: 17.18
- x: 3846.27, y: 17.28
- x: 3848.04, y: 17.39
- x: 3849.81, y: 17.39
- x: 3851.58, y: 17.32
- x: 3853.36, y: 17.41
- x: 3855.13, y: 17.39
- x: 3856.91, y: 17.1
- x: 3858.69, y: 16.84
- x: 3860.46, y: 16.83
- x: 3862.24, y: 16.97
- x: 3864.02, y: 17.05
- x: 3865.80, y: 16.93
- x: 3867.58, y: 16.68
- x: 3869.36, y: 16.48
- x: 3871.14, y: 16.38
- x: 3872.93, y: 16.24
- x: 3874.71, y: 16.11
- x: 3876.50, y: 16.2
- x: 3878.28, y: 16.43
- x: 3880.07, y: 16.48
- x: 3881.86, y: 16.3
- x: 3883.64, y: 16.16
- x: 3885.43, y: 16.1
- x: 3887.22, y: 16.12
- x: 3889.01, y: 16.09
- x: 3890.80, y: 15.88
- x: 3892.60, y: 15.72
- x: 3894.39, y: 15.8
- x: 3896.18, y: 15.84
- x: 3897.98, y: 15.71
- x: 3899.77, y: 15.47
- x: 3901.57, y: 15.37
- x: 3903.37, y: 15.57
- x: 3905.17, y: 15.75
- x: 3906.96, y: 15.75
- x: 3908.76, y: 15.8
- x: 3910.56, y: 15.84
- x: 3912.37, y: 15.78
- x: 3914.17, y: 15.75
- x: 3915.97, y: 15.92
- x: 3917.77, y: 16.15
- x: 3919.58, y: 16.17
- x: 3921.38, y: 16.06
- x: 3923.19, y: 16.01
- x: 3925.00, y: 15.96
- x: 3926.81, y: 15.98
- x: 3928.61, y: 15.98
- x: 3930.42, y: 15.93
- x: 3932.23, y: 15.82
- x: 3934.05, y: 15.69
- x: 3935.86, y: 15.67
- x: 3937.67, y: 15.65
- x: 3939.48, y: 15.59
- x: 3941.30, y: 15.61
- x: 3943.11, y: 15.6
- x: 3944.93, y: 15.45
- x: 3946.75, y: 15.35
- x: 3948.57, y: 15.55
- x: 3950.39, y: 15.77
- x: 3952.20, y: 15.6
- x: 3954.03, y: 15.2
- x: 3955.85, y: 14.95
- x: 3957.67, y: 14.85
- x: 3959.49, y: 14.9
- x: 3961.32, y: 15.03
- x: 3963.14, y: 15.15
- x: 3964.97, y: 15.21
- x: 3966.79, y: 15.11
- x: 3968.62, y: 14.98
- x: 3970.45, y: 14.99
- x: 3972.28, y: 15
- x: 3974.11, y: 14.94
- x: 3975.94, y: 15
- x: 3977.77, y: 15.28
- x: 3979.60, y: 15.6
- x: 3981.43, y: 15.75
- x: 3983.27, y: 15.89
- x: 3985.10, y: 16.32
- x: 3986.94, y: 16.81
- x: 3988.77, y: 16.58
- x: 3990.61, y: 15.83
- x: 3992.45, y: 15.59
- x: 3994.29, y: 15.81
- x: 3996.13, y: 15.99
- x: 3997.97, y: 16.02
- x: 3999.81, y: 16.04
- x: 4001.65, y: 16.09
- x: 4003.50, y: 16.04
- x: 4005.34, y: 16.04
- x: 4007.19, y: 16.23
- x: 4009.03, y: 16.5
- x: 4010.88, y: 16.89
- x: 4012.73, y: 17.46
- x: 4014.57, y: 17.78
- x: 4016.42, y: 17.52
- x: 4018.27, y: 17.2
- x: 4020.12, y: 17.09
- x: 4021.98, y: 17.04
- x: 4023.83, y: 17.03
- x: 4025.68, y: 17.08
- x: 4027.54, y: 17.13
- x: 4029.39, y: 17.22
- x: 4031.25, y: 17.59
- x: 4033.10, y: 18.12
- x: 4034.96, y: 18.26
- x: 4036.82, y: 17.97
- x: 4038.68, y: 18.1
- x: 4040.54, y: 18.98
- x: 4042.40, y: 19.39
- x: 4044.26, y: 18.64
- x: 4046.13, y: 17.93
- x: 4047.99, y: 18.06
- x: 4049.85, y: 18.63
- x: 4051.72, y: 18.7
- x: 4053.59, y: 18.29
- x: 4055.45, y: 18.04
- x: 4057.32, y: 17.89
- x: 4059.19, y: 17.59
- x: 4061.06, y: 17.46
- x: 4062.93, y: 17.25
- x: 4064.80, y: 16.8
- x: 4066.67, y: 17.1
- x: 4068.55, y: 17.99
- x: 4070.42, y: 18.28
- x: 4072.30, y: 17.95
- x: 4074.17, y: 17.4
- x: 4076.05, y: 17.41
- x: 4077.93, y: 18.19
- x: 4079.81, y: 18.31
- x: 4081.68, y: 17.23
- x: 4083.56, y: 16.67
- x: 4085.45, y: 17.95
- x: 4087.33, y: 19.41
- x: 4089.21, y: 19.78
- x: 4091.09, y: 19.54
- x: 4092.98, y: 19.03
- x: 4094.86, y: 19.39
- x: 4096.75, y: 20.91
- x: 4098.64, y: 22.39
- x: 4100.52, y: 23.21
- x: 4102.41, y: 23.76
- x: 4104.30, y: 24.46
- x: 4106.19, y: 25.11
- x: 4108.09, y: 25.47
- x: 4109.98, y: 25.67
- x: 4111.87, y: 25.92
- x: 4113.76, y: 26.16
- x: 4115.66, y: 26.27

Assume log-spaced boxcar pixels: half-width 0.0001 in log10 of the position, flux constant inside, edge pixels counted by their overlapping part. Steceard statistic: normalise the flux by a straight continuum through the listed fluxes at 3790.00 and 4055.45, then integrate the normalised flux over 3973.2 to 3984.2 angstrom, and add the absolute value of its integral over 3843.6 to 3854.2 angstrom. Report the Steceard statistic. 20.4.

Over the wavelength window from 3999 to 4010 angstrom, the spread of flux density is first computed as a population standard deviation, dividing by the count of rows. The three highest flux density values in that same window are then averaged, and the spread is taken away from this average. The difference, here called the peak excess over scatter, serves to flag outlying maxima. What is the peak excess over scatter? 16.1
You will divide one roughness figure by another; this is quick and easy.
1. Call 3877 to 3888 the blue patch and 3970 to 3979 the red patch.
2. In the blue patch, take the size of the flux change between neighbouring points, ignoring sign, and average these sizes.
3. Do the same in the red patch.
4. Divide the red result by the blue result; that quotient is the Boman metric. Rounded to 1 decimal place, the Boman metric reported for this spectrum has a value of 1.1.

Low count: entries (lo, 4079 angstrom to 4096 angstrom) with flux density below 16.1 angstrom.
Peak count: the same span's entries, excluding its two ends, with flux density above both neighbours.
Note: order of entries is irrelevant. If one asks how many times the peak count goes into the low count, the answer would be 0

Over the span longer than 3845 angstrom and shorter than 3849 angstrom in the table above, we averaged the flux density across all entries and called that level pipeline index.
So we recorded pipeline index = 17.3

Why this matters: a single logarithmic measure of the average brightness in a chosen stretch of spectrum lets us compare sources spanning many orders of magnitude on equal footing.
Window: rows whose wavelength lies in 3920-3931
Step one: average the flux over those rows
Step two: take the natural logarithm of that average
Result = 2.77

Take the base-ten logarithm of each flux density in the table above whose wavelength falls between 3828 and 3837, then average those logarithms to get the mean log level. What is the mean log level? 1.23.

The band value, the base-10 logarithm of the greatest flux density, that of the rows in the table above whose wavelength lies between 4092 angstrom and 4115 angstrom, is 1.42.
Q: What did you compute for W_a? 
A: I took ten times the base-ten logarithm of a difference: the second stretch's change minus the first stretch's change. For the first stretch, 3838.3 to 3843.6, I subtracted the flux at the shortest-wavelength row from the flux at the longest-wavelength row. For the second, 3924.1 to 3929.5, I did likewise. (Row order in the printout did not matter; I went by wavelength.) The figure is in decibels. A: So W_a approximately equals -12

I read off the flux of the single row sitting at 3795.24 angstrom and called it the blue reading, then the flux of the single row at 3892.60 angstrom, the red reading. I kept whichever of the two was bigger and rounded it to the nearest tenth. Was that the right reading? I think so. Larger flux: 17.0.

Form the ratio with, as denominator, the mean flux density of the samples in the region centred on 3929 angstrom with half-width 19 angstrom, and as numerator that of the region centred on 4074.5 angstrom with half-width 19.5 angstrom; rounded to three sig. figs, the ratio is 1.14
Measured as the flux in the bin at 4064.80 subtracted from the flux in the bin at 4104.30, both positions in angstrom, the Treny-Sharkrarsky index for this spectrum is 8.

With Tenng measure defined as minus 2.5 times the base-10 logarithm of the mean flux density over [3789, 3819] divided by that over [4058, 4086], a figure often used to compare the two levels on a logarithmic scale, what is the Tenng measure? 0.03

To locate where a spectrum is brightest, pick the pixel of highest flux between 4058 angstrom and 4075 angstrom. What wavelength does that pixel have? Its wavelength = 4070.42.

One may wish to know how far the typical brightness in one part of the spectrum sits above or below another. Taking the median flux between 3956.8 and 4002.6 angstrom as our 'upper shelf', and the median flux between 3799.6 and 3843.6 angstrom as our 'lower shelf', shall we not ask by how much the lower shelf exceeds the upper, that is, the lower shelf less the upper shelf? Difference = 1.4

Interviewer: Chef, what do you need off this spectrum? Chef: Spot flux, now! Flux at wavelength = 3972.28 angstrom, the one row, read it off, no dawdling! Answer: 15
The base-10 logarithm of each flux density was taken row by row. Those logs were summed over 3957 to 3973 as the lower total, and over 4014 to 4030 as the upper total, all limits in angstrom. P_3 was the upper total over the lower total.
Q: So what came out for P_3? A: 1.05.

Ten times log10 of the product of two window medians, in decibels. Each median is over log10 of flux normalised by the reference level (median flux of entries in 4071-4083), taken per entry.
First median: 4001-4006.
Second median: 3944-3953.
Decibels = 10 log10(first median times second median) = -26.3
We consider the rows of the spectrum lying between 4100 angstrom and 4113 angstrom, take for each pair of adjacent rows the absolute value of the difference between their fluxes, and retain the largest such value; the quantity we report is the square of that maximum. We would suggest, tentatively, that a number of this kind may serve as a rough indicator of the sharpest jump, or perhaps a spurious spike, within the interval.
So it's 0.49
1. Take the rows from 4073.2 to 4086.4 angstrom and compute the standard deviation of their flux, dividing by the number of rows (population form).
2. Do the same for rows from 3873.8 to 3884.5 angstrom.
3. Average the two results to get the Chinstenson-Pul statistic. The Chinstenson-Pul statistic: 0.34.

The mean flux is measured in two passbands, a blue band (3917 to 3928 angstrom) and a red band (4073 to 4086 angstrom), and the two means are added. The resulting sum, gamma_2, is 33.6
